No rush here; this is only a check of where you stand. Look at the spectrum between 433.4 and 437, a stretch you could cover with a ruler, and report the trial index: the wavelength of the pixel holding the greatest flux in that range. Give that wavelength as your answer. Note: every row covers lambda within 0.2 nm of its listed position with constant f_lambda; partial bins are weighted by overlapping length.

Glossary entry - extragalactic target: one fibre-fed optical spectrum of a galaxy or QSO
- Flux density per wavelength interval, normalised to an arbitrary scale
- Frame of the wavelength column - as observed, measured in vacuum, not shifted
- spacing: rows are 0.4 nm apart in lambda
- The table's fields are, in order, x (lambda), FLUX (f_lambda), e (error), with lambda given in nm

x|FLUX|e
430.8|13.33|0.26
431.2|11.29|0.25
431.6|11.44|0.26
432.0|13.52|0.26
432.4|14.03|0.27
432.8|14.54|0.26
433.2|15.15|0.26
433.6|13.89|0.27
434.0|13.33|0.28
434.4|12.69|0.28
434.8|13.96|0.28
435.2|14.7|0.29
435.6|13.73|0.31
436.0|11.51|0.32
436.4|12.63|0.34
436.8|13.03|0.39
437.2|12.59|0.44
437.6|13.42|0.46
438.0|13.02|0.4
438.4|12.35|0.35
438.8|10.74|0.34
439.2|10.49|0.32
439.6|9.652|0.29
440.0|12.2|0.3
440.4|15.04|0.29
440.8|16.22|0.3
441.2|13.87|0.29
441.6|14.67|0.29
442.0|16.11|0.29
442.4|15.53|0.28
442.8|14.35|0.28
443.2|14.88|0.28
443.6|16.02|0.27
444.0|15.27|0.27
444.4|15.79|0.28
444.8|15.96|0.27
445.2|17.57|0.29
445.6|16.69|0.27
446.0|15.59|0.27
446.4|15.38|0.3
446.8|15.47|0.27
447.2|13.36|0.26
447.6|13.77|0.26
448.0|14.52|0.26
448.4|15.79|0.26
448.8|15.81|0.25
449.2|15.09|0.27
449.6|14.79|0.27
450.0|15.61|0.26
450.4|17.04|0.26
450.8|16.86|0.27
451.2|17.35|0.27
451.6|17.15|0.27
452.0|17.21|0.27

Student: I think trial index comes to 435.2 nm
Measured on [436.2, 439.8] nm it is 437.6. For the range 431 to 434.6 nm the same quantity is 433.2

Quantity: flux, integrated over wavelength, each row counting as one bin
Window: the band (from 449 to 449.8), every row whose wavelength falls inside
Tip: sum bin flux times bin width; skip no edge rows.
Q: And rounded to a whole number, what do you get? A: 12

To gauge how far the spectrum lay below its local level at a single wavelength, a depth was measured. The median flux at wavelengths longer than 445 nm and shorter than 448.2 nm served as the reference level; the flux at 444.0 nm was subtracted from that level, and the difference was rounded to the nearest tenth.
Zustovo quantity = 0.2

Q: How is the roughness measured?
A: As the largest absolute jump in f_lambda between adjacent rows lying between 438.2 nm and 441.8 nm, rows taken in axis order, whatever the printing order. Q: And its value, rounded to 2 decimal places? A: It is 2.84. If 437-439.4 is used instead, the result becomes 1.61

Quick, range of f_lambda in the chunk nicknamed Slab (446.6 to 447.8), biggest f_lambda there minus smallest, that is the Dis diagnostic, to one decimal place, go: 2.1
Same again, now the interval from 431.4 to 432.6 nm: 2.6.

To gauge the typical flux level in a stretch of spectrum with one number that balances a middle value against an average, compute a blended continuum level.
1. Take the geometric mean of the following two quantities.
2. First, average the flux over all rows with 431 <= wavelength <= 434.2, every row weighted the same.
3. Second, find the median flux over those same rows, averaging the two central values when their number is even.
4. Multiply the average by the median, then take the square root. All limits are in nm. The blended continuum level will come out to 13.6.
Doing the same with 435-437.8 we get 13.1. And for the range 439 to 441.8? 13.5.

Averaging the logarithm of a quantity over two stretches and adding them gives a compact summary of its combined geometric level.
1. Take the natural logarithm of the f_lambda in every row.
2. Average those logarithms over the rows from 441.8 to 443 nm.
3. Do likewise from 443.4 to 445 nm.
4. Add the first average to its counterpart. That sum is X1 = 5.49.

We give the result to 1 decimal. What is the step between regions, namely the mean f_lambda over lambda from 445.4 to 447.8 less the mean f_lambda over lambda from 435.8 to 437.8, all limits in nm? 2.4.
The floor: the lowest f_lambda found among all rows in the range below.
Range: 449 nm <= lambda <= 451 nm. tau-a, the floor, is 14.79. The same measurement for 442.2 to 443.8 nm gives 14.35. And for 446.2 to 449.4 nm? 13.36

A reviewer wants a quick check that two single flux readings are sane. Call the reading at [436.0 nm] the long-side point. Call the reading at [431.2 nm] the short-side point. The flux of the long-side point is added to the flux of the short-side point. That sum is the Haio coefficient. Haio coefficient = 22.8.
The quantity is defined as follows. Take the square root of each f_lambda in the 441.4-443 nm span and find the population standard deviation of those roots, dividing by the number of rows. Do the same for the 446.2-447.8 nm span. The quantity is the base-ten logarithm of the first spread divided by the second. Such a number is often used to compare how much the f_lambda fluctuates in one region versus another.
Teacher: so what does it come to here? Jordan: -0.14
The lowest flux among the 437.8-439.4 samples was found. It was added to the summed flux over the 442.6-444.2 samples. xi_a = 71.0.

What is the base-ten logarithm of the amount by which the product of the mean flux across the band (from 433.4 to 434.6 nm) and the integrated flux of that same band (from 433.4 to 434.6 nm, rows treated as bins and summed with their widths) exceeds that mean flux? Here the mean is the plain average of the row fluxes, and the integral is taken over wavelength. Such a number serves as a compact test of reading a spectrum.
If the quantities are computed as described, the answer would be 2.30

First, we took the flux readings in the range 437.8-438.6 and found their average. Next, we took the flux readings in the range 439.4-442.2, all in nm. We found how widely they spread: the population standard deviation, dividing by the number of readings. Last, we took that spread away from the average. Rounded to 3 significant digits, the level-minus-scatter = 10.5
